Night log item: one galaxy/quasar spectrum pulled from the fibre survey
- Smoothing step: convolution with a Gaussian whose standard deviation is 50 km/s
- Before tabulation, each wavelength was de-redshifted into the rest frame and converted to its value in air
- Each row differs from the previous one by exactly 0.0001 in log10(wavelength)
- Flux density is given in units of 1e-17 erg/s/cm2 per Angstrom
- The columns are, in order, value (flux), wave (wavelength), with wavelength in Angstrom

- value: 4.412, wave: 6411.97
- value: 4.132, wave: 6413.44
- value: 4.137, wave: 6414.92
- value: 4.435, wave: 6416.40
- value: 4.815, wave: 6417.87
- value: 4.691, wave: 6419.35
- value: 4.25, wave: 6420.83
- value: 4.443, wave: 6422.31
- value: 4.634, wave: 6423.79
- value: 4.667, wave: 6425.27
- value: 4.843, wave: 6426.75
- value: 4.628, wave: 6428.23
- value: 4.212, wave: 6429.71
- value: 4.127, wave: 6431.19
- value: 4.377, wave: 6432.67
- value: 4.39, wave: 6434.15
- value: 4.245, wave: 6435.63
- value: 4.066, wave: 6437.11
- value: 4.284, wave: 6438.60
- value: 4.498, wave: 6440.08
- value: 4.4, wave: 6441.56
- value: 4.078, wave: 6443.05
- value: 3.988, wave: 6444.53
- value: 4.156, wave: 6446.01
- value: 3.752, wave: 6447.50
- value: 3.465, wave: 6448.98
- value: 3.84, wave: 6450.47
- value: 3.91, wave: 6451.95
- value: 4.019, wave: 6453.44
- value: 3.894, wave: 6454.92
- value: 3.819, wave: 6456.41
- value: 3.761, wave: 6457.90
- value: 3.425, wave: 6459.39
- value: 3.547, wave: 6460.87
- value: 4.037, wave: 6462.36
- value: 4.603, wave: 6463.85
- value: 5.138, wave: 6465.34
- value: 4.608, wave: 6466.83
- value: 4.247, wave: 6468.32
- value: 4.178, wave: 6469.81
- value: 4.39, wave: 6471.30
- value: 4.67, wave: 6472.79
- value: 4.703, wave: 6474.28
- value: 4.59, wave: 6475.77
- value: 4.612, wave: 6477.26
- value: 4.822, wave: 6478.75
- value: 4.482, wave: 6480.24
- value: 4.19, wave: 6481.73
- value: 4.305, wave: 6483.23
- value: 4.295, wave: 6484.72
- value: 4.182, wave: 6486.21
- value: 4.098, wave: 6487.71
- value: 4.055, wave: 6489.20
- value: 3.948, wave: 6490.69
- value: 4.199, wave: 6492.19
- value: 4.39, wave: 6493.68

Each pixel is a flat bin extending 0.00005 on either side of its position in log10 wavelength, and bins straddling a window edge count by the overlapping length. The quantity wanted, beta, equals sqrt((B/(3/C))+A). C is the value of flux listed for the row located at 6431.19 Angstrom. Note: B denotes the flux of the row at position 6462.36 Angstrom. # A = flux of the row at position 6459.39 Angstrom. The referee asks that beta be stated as 3.00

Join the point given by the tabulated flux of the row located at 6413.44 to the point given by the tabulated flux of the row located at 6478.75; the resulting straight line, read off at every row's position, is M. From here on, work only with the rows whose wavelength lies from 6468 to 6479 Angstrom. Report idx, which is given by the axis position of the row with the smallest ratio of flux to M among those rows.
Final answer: 6469.81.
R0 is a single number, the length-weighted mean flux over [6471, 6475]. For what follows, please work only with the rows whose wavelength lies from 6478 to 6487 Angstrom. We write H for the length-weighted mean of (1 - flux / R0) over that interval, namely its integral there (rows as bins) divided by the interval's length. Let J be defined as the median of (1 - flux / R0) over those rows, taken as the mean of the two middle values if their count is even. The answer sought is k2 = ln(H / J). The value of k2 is -0.29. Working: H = 0.05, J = 0.07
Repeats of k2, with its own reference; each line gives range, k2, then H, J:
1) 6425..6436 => -0.24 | 0.04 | 0.05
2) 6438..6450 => 0.09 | 0.12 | 0.11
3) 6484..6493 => 0.02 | 0.10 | 0.10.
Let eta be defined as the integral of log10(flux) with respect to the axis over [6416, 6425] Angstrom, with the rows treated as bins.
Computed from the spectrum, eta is 5.9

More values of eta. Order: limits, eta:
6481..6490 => 5.6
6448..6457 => 5.2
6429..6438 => 5.6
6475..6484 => 5.9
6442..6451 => 5.3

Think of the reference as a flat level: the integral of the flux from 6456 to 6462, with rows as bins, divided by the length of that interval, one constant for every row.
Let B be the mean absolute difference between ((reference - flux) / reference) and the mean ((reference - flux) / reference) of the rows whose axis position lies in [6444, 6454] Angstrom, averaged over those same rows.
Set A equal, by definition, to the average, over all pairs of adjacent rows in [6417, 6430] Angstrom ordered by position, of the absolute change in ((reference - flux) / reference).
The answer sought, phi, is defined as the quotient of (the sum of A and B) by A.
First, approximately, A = 0.061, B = 0.045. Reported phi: 1.7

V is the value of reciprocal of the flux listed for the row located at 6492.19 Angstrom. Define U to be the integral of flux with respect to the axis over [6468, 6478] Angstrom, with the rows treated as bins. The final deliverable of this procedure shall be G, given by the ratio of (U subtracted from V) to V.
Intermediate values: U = 45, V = 0.238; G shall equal -188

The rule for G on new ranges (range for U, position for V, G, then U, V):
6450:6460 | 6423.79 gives -176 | 38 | 0.216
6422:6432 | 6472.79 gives -210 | 45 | 0.214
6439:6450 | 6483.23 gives -191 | 45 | 0.232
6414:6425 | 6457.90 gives -185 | 49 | 0.266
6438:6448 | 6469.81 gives -173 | 42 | 0.239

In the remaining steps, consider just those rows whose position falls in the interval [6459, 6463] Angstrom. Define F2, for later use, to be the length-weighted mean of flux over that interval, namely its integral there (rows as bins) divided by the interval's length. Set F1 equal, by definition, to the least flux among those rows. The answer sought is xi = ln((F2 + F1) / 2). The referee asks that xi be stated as 1.27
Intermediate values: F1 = 3.425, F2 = 3.69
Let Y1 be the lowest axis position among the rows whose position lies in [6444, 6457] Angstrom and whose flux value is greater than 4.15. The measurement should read 6446.01 Angstrom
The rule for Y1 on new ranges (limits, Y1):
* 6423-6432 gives 6423.79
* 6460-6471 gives 6463.85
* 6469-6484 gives 6469.81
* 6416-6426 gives 6416.40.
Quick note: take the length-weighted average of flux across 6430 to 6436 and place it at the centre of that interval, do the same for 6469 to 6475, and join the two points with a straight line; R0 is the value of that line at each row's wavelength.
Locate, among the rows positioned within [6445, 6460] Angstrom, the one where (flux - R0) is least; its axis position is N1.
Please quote 6459.39 Angstrom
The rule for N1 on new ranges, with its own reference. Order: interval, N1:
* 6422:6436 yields 6431.19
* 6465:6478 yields 6469.81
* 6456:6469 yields 6459.39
